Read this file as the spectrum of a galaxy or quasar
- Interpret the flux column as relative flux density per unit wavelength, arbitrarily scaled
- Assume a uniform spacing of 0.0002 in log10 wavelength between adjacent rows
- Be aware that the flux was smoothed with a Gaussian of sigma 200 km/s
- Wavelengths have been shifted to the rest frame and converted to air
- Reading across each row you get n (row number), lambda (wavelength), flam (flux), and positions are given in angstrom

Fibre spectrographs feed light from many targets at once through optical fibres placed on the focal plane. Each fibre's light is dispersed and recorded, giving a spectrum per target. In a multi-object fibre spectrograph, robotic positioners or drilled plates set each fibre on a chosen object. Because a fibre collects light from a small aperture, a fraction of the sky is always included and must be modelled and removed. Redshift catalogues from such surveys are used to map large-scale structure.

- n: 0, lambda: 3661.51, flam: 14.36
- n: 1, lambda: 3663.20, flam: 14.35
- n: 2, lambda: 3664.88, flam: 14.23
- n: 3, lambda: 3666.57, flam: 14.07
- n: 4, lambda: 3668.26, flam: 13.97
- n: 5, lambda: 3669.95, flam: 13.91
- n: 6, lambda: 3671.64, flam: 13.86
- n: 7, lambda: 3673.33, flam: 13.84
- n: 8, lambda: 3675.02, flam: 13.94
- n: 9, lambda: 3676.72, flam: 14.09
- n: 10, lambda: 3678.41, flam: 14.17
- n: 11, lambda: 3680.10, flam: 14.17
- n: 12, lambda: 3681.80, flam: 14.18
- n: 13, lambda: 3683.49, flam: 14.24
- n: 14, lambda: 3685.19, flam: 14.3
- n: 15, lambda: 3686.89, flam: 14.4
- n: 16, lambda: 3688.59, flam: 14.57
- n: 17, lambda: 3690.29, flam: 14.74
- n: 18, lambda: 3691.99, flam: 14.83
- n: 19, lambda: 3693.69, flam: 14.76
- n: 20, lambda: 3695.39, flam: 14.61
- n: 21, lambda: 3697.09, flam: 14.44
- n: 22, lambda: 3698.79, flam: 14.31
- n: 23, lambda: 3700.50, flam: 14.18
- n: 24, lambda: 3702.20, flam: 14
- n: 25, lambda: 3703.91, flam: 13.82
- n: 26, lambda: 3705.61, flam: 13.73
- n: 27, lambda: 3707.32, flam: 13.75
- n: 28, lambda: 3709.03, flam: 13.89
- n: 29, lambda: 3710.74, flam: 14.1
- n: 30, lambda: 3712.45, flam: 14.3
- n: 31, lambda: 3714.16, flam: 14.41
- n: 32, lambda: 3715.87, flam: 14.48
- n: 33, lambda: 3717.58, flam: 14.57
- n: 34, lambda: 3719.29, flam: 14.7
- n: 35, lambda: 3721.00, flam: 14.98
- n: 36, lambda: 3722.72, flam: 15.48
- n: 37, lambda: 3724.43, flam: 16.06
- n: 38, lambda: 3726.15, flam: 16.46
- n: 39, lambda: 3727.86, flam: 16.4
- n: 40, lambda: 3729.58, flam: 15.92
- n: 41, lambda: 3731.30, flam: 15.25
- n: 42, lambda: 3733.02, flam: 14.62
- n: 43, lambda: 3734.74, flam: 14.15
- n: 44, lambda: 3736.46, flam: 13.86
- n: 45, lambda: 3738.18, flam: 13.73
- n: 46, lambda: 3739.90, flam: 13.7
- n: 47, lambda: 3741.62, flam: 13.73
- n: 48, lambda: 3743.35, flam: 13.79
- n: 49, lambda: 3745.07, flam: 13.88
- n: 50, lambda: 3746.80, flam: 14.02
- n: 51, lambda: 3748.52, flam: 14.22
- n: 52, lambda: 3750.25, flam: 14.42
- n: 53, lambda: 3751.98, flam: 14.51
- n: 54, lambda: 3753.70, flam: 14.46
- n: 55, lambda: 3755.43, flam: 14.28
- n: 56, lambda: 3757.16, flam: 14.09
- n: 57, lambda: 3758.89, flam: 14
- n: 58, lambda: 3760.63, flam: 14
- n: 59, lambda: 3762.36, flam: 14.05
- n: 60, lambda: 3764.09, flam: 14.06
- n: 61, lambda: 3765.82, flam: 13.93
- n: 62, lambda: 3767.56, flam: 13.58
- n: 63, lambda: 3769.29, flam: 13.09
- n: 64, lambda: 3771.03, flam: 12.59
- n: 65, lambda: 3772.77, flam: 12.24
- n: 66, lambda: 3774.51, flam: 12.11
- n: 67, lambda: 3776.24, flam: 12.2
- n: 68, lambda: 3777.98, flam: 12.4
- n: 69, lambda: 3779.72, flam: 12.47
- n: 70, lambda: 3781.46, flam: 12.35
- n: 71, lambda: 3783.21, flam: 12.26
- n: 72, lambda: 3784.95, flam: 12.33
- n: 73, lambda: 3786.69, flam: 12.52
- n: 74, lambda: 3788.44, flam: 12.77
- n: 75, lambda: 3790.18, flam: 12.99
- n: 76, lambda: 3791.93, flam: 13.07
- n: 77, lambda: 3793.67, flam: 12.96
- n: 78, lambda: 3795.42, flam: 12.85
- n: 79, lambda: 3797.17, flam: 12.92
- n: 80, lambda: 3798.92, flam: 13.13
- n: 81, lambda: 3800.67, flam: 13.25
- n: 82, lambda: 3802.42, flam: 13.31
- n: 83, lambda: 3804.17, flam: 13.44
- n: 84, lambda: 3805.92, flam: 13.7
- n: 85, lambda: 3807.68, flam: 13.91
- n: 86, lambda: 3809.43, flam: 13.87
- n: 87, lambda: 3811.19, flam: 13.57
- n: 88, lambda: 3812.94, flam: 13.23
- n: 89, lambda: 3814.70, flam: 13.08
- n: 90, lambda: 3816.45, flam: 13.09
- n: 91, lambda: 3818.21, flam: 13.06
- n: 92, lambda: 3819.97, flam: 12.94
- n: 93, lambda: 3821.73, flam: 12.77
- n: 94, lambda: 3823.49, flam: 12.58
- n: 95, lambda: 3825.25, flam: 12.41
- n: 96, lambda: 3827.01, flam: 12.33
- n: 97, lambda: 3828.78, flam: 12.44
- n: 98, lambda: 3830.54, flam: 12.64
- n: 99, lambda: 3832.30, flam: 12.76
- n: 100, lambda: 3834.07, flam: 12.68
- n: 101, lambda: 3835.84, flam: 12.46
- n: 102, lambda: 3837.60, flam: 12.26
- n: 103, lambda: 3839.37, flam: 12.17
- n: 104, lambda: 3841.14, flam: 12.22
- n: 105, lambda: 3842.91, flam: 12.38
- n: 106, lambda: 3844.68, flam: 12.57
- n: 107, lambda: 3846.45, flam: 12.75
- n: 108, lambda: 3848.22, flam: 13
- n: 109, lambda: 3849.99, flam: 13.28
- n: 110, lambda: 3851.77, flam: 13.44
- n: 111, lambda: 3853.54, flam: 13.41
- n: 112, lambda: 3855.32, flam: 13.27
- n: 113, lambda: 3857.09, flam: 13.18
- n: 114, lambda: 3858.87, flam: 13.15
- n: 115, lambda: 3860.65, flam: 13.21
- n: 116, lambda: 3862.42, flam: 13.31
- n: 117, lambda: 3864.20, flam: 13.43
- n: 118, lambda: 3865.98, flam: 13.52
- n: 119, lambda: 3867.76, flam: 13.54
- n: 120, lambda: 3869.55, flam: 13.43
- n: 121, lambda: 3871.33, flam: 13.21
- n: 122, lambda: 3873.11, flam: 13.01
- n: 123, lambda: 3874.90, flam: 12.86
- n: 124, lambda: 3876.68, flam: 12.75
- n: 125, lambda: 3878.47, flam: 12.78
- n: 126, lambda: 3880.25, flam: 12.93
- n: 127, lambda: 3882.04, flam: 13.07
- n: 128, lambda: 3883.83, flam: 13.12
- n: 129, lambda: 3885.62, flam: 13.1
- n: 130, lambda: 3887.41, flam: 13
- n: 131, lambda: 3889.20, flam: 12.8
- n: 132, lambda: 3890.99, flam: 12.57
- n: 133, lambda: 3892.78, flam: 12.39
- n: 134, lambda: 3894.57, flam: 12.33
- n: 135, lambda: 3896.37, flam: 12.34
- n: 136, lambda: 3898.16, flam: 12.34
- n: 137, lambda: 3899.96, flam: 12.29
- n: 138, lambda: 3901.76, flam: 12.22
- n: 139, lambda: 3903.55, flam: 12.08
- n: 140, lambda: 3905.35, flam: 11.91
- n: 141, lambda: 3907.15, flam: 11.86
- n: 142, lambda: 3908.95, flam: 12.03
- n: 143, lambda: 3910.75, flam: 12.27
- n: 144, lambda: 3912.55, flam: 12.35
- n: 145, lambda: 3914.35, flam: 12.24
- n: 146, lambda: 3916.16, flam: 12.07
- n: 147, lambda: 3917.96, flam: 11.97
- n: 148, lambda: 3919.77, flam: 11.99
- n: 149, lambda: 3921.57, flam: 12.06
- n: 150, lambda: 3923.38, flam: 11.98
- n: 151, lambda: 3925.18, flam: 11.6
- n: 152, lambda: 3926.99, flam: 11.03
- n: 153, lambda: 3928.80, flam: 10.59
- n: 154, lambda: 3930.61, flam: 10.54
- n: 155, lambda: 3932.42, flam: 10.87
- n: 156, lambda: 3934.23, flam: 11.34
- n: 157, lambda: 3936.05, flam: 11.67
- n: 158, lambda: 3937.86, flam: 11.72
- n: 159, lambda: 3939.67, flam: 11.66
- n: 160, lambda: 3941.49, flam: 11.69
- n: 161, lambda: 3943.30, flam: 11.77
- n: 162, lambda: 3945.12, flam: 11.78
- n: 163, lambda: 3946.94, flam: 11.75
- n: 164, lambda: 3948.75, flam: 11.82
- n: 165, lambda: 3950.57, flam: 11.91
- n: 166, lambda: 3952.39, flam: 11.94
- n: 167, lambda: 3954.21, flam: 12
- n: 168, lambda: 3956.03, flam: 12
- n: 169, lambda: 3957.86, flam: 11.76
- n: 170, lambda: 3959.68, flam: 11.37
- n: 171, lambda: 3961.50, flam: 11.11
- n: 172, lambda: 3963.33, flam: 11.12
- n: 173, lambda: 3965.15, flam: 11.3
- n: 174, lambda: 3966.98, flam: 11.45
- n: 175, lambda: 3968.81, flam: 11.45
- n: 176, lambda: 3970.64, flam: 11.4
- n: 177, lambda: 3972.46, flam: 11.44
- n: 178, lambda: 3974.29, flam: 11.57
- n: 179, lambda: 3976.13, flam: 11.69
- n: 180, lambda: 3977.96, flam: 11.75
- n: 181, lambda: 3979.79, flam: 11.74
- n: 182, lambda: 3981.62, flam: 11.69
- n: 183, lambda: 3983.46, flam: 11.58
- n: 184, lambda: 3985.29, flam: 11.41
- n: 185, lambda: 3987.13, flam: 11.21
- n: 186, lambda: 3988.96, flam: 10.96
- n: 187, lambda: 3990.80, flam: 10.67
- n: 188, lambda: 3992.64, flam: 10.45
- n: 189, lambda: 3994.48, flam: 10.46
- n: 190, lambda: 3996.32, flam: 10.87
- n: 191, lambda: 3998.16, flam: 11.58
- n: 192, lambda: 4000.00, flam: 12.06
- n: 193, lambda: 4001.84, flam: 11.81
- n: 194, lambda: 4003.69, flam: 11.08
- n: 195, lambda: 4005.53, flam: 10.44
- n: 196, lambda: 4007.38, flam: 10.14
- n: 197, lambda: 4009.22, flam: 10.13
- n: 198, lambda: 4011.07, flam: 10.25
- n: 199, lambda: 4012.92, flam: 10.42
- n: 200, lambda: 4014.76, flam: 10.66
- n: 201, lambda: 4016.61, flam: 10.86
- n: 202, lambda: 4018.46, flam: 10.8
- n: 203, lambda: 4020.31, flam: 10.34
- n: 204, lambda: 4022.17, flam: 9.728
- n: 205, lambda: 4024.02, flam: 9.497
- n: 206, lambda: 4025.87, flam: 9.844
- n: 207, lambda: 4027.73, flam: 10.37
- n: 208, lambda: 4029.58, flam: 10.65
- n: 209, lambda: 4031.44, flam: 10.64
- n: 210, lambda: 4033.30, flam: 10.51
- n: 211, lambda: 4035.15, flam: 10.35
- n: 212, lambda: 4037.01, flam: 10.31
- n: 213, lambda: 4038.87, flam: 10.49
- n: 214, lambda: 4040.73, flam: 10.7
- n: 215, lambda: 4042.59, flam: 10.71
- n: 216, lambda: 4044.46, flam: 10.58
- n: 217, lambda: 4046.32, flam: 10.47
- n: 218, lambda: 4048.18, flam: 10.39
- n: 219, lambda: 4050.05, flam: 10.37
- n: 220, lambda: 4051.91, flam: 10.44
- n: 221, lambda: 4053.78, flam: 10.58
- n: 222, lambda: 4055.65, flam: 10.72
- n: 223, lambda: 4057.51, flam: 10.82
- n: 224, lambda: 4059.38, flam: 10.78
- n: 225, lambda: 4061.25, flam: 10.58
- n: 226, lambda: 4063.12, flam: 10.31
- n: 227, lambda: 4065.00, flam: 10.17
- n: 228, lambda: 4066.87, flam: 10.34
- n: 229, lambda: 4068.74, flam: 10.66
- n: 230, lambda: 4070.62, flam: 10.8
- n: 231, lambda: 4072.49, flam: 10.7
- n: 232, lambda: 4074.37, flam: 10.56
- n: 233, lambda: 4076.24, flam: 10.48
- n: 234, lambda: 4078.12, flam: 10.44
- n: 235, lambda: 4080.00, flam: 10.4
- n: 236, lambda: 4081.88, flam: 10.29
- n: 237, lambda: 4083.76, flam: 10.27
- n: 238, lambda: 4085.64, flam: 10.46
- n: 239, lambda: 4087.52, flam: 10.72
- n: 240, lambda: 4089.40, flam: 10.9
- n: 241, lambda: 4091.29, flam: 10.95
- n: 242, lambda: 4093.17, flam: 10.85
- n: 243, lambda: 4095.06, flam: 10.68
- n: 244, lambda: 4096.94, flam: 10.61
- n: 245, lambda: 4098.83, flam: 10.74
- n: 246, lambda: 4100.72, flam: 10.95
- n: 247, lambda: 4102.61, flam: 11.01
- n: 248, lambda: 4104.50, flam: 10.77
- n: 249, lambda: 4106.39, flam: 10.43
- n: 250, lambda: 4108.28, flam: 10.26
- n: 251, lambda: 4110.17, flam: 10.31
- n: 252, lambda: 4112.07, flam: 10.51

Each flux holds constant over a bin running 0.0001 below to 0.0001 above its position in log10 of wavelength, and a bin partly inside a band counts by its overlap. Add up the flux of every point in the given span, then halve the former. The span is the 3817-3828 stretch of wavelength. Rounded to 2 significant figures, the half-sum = 38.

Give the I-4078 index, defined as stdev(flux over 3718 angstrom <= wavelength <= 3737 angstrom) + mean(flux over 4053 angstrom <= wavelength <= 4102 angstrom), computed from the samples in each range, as 11.5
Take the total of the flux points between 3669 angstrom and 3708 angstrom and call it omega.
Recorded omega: 327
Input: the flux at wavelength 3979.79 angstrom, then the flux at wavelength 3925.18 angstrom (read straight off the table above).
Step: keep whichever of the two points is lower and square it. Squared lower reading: 135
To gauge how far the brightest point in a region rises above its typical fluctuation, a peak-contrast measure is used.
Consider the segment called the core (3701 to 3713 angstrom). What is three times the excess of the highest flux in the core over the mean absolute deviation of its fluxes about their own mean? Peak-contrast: 42.4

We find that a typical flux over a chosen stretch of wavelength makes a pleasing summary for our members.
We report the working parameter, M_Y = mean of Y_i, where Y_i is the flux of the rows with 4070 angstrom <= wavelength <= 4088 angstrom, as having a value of 10.5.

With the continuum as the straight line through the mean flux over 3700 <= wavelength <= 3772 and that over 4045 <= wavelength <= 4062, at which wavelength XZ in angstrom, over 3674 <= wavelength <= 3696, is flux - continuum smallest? 3675.02 angstrom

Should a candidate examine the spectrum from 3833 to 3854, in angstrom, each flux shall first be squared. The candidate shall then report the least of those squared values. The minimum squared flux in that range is 148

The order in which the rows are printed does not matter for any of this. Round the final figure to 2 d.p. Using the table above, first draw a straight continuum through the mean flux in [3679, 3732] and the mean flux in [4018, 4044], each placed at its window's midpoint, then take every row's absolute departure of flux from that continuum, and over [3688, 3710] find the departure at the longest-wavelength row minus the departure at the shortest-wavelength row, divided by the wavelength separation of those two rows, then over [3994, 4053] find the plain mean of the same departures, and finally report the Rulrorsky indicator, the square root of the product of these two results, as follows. 0.09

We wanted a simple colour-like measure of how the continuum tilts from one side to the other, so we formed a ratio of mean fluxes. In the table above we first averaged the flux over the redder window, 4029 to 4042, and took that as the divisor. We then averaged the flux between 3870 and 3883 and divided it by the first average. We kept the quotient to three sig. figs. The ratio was 1.23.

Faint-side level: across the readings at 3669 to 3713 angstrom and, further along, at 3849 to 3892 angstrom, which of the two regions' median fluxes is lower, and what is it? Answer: 13.2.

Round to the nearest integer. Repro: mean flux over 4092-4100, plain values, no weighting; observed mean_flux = 11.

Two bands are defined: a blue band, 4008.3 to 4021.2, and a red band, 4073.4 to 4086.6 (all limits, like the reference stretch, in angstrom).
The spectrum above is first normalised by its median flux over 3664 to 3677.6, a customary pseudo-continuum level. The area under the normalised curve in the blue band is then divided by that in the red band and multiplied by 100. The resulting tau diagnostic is 99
